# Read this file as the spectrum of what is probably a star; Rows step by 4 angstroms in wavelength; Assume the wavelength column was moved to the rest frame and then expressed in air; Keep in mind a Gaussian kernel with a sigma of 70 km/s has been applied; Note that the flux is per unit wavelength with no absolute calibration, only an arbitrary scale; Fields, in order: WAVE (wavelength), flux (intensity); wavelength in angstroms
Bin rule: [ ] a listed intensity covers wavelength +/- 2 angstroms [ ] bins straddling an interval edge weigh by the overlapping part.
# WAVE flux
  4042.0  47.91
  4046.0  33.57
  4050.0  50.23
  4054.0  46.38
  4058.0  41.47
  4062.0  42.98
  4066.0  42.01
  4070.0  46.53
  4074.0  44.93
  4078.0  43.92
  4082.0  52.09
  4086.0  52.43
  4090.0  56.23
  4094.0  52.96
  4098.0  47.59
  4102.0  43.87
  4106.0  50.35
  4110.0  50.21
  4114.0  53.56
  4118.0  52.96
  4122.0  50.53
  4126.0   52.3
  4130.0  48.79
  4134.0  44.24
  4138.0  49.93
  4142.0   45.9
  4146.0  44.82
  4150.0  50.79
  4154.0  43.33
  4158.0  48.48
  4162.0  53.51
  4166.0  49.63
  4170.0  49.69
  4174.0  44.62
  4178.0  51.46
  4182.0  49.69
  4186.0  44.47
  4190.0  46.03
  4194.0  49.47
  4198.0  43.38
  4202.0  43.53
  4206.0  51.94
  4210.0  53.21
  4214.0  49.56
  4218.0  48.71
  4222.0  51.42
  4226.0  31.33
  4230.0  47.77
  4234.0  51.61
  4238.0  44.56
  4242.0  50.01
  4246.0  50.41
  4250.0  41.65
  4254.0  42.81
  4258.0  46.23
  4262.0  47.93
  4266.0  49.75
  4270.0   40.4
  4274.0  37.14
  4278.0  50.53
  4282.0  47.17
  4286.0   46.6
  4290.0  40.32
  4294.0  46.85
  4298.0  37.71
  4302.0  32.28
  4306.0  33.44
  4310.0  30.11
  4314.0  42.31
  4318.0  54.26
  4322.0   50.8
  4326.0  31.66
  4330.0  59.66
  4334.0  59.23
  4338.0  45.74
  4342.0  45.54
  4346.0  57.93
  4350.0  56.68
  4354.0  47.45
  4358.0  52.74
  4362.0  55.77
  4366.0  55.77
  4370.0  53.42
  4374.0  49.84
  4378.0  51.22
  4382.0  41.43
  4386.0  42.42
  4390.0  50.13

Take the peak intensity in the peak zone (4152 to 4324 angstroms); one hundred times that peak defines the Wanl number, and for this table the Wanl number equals 5426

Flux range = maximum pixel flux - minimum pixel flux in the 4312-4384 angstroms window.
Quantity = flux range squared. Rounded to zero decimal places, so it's 784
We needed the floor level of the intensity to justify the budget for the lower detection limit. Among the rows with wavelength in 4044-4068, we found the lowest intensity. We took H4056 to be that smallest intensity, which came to 33.57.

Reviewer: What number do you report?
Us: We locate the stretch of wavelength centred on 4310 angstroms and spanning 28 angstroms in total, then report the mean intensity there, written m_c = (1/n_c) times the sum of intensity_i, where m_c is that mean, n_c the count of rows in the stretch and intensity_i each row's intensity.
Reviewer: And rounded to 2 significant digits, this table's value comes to 40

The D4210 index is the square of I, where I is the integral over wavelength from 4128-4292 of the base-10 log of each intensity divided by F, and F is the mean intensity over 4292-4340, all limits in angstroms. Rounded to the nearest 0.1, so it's 22.3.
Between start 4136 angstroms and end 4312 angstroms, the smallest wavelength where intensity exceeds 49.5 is 4138.0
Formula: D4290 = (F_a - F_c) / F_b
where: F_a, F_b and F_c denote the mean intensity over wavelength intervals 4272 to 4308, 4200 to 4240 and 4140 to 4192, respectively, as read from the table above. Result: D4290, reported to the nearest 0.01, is -0.14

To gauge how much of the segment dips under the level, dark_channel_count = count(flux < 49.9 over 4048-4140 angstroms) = 11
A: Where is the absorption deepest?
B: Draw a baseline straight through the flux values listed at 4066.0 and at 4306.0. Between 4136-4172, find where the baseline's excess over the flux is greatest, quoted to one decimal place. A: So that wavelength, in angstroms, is 4154.0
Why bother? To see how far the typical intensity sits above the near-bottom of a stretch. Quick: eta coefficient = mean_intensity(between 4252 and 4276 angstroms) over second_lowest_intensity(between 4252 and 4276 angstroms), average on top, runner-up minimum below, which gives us 1.09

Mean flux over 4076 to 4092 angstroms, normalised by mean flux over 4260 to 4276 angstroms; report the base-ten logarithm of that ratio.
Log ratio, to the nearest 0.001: 0.067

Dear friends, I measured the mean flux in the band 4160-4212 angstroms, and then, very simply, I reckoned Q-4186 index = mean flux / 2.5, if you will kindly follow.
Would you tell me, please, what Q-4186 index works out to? 19.4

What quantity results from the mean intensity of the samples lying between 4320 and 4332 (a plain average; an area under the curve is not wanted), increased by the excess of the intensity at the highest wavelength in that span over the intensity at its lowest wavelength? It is 56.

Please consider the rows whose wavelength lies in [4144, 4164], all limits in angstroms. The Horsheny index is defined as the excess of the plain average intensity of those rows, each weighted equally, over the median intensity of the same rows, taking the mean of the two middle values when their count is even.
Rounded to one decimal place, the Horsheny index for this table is -0.3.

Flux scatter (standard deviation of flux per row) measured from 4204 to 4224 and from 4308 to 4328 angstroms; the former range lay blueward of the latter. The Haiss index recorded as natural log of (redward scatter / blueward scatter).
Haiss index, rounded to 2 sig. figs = 1.8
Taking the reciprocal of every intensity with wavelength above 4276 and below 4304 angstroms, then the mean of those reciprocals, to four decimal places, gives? 0.0237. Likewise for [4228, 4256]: 0.0214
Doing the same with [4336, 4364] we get 0.0195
